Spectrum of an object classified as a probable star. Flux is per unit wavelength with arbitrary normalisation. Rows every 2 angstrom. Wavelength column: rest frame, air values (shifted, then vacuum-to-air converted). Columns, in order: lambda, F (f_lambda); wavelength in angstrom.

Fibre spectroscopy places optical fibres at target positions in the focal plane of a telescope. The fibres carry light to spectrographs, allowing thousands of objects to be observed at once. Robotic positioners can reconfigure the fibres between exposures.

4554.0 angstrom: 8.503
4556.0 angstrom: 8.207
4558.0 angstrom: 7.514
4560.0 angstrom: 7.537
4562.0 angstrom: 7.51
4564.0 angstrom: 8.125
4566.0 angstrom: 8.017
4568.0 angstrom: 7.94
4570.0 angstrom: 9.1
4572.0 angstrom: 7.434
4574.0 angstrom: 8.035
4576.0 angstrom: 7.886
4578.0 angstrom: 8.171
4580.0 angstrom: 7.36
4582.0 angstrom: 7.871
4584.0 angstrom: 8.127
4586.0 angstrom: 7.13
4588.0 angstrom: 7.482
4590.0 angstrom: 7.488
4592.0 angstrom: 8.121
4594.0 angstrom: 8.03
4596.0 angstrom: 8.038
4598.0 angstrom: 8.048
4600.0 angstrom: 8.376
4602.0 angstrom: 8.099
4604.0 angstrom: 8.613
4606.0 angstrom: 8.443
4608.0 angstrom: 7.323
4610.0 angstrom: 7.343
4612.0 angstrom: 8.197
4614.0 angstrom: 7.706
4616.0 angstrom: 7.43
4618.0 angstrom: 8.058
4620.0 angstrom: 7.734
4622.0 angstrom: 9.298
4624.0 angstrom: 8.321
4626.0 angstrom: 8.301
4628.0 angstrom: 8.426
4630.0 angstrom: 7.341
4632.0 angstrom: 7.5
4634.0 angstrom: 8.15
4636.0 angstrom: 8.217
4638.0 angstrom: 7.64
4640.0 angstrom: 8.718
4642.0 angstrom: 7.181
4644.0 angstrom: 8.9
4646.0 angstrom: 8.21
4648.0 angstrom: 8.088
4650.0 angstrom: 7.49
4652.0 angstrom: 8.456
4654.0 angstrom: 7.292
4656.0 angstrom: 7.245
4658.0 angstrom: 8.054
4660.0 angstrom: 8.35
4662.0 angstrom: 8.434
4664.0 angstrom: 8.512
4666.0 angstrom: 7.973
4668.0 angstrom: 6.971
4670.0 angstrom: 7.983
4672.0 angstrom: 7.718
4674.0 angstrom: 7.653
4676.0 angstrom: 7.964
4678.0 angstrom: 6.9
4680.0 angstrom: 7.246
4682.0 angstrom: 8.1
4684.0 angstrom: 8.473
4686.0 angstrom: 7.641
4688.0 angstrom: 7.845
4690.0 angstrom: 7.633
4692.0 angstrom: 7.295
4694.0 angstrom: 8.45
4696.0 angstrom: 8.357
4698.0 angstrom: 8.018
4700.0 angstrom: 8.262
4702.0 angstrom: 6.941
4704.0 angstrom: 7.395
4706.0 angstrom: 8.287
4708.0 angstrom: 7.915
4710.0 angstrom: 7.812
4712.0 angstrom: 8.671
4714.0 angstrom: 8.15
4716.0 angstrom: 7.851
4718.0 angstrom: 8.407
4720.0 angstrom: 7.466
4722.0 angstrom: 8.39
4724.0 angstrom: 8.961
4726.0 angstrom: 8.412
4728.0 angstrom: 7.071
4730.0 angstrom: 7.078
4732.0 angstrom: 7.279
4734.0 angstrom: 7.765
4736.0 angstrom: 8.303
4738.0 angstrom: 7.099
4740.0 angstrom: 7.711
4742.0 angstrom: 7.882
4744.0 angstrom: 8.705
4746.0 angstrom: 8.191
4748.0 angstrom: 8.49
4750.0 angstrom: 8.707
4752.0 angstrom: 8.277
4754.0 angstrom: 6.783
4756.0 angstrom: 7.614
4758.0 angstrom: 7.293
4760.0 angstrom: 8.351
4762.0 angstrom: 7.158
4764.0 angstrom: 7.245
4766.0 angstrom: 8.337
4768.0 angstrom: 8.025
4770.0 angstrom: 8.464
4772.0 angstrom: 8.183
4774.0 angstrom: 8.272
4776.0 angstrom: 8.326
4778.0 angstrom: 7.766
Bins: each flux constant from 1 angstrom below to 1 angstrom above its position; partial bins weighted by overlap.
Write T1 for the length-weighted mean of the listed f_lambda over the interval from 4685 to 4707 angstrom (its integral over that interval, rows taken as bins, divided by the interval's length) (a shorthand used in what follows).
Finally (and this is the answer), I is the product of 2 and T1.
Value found 15.66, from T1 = 7.83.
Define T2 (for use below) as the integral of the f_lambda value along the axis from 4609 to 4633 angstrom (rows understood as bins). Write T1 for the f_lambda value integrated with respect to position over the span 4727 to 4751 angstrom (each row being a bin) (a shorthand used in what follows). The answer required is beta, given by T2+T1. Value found 380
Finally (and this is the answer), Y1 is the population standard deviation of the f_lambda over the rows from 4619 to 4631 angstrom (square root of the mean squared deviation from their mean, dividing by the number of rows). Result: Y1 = 0.61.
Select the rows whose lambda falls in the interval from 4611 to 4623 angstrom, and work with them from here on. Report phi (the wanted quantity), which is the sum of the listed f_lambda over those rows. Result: 48.4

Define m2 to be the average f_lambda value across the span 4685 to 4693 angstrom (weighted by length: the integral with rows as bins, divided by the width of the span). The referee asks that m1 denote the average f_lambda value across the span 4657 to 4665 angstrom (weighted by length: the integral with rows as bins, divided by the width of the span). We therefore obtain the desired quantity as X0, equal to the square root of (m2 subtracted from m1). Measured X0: 0.86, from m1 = 8.34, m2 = 7.60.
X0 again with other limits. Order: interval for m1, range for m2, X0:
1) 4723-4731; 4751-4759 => 0.62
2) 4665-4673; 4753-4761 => 0.39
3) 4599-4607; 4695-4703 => 0.70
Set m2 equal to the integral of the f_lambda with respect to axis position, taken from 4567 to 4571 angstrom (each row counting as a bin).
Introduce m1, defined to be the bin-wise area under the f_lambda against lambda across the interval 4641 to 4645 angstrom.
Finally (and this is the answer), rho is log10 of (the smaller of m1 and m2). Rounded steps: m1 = 32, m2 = 34.1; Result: 1.51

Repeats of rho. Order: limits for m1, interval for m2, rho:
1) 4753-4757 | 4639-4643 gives 1.46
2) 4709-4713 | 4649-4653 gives 1.50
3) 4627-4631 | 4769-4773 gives 1.50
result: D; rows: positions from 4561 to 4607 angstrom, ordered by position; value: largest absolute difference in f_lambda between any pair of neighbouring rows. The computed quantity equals 1.67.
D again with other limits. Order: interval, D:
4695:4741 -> 1.34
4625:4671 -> 1.72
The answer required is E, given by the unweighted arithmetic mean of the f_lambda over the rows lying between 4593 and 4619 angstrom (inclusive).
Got 7.98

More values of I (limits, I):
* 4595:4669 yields 16.03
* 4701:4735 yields 15.75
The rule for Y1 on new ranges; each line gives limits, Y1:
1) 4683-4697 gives 0.44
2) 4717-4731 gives 0.70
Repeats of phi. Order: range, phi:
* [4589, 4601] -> 48.1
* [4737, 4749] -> 48.1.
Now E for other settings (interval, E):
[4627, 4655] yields 7.97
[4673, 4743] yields 7.85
